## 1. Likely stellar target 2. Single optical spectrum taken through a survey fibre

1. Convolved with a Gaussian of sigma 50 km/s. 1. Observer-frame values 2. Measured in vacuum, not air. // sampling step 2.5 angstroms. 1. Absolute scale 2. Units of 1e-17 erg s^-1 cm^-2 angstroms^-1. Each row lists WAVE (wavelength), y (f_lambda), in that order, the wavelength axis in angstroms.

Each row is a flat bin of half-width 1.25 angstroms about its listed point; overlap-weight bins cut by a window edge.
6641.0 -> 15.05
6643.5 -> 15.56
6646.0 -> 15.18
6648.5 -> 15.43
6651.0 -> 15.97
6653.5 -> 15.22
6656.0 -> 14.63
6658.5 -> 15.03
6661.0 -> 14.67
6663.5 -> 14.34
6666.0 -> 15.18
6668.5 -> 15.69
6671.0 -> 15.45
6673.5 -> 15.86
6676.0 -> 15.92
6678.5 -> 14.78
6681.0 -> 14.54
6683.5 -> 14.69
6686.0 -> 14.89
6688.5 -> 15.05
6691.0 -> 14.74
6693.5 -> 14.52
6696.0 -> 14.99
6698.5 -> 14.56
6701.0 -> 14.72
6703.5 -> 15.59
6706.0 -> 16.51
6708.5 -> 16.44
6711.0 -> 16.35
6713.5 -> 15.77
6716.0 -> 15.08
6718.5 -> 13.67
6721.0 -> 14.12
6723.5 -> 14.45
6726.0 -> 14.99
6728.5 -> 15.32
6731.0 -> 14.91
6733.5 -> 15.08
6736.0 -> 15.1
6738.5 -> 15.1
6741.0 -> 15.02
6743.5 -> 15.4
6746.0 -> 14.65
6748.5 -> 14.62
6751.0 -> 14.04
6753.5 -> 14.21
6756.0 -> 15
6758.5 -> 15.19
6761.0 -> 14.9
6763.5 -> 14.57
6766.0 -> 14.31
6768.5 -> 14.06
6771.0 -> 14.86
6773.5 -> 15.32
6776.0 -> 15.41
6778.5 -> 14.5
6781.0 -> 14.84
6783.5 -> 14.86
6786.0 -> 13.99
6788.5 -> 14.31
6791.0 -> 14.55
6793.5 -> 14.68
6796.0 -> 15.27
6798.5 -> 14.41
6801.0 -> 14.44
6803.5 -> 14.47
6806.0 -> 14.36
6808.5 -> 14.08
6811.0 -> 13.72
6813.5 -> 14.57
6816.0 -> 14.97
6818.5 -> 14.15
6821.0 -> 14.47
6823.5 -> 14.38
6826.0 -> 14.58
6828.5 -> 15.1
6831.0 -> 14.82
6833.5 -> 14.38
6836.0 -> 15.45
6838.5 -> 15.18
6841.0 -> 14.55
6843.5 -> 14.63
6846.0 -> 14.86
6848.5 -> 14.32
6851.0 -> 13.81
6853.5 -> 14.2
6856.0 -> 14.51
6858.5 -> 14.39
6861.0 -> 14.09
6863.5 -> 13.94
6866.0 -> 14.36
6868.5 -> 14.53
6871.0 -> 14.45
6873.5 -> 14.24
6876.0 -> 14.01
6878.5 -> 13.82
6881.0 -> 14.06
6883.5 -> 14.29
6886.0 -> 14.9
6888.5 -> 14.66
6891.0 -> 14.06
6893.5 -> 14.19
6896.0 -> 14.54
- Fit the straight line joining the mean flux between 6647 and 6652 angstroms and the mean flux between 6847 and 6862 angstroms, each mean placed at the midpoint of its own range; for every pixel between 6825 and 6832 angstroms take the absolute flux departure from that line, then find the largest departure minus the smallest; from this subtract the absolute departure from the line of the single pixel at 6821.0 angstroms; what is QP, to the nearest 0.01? 0.53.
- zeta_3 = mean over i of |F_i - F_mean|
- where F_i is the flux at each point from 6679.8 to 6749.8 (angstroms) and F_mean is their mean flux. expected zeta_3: 0.46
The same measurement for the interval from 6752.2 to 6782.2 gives 0.36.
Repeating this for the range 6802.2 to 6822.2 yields 0.27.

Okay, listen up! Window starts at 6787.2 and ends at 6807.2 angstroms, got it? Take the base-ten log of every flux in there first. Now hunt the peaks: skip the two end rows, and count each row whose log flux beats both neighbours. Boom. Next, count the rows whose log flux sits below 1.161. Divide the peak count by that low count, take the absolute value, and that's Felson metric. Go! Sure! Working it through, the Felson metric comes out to 0.4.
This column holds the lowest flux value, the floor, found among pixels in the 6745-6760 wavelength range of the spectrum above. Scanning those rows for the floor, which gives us 14.04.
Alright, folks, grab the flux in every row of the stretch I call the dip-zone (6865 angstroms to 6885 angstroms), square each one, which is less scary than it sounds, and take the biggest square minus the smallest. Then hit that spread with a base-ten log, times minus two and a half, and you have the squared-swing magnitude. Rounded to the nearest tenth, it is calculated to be -3.3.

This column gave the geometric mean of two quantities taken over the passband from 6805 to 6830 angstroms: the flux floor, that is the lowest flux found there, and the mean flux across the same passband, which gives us 14.1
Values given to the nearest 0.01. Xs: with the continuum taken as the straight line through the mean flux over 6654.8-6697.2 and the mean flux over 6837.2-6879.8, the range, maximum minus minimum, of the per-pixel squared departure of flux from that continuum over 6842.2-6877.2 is 0.32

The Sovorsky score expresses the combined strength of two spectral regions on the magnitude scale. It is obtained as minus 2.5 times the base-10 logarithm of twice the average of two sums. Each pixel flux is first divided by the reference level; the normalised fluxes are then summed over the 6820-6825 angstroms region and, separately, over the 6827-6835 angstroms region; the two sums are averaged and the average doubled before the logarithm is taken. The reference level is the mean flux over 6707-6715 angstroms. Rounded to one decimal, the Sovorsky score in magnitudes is -1.6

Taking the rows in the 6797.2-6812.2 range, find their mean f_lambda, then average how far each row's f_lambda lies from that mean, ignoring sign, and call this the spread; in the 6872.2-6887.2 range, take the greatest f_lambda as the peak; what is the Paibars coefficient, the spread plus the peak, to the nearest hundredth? 15.13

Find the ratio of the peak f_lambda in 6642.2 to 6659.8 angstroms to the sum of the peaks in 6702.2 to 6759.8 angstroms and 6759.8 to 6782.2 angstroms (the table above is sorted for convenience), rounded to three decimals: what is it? 0.500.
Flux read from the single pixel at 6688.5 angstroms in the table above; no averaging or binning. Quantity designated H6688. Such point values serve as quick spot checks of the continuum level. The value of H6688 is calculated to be 15.05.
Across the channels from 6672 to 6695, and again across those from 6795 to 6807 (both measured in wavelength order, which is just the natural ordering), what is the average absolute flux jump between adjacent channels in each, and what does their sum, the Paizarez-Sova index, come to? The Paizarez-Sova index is 0.57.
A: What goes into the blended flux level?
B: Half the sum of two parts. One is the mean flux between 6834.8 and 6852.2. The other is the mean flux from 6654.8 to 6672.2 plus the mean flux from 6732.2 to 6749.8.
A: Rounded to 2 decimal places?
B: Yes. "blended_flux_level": 22.34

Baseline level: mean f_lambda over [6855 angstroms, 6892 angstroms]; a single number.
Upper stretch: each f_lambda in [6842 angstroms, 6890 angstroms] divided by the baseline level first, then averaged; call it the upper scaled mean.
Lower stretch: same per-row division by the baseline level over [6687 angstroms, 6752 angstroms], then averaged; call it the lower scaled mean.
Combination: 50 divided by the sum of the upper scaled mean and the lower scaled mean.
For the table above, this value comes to 24.3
